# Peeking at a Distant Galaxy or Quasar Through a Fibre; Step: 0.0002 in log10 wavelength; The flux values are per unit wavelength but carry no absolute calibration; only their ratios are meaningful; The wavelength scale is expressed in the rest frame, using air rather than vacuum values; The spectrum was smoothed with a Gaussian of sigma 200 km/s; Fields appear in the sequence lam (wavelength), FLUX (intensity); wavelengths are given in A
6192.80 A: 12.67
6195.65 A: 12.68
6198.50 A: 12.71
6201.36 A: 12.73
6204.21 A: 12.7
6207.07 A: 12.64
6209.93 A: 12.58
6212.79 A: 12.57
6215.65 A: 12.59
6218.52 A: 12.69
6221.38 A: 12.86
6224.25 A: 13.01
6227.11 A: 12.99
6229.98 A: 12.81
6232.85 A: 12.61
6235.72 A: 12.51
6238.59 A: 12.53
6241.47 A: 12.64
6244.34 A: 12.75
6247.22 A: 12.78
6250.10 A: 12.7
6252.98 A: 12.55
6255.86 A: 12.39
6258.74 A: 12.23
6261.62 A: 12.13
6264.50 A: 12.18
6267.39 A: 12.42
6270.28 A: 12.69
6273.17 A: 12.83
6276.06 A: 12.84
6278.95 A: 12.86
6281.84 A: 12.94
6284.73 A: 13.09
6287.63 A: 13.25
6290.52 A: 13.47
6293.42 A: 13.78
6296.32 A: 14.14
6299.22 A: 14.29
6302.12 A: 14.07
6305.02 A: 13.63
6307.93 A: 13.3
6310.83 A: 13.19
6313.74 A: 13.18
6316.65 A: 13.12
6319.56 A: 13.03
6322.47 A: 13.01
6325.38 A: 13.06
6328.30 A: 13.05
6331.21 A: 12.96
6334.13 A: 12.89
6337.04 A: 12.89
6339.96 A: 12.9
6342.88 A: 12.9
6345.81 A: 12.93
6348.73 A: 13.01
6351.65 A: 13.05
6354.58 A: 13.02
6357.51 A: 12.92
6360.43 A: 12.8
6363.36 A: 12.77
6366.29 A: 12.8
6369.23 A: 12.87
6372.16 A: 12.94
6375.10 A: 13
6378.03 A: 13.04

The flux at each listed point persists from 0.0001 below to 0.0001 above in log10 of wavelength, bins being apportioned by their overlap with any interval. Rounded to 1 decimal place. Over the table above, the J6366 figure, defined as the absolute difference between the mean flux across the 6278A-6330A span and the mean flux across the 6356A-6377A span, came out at 0.5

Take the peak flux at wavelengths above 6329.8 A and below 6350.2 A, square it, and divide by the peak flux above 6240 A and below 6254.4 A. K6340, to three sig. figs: 13.2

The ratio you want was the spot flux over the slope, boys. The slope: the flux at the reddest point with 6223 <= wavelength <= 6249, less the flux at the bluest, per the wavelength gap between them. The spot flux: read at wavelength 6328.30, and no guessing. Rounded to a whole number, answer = -1303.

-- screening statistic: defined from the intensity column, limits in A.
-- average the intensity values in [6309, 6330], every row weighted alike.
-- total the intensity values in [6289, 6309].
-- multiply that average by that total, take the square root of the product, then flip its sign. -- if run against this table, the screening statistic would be -35.6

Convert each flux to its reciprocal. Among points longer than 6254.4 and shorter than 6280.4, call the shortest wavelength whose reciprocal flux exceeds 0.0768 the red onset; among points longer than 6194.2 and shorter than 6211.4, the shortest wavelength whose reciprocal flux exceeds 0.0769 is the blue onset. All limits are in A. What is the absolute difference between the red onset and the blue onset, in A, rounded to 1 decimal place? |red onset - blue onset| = 60.2 A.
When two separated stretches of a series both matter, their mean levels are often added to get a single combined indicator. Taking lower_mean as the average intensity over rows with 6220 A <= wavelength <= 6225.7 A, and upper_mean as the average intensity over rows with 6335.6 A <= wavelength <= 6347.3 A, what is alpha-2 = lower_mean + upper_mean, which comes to 25.8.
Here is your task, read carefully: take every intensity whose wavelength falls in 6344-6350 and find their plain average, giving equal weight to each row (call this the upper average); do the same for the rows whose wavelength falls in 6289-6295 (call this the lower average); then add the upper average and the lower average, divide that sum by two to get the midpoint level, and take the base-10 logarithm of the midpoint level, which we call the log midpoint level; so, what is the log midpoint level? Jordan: 1.12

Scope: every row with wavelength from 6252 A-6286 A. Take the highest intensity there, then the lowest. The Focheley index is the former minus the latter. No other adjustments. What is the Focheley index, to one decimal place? 1.0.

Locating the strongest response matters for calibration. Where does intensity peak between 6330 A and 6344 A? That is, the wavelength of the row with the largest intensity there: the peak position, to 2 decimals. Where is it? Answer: 6331.21 A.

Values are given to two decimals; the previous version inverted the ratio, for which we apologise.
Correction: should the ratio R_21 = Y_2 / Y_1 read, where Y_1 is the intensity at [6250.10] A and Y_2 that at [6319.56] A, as 1.03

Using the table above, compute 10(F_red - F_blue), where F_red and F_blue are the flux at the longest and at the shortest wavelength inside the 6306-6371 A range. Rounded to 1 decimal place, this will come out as -4.3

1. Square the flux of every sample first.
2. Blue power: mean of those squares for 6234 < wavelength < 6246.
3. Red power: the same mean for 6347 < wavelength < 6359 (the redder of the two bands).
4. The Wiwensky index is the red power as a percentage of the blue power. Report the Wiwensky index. 106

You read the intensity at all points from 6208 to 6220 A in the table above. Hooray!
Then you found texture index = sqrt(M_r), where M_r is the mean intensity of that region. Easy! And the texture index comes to 3.55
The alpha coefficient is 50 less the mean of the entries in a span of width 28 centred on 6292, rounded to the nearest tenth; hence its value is 36.4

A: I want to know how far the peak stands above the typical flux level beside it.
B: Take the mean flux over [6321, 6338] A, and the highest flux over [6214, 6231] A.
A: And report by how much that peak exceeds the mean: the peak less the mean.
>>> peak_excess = 0.03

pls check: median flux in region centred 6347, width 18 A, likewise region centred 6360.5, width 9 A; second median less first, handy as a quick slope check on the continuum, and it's -0.17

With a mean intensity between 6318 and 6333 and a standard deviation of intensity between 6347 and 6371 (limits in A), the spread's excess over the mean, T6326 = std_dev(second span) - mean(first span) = -12.9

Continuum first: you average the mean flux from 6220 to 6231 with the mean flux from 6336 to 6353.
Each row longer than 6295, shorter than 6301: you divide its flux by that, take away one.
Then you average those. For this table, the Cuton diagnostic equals 0.10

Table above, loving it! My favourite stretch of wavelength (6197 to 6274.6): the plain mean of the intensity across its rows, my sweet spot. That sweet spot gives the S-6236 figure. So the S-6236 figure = 12.6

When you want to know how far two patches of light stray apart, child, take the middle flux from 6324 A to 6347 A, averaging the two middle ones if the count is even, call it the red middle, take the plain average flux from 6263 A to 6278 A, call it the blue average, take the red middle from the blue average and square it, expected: 0.10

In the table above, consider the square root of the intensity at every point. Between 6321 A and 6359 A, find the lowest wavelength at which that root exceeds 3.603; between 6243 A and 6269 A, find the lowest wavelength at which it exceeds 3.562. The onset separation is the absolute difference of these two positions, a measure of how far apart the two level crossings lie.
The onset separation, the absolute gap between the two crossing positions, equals 78.1 A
